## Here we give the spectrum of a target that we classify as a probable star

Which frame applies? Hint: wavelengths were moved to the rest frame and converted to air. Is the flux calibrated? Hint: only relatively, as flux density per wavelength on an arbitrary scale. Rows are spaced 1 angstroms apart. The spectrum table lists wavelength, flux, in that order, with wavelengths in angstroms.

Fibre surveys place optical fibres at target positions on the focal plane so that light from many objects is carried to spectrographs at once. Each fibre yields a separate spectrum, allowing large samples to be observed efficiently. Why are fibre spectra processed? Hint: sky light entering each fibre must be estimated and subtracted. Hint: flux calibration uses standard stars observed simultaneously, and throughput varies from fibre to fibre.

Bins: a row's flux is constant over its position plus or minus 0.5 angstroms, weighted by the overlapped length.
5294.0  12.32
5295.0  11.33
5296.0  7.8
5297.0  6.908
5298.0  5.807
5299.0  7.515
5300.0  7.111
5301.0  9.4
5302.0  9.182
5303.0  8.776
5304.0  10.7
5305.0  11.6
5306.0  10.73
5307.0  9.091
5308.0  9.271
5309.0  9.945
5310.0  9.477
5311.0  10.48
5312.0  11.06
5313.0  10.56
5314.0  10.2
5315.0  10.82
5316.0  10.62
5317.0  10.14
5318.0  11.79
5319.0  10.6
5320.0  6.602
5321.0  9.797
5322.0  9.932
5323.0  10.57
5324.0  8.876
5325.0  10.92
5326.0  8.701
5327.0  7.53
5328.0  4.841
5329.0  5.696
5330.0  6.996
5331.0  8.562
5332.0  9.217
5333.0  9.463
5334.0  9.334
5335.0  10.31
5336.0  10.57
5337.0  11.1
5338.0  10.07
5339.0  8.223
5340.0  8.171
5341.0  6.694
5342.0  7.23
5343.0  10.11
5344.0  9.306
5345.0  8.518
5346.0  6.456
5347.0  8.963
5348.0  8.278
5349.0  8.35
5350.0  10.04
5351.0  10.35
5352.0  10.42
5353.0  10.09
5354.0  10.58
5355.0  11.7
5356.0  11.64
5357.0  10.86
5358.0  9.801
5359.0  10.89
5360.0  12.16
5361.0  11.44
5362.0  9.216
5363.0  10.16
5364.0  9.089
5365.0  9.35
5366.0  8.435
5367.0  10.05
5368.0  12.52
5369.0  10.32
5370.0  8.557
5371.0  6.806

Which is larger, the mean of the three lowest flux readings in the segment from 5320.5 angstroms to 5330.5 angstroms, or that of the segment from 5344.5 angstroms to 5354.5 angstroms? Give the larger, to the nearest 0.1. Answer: 7.7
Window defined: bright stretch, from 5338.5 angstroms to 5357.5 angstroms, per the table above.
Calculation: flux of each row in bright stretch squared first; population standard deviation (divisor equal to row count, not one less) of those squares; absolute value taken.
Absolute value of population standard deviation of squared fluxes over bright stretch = 27.7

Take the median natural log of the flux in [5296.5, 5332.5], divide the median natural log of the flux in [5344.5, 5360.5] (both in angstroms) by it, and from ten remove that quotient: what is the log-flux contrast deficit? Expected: 8.96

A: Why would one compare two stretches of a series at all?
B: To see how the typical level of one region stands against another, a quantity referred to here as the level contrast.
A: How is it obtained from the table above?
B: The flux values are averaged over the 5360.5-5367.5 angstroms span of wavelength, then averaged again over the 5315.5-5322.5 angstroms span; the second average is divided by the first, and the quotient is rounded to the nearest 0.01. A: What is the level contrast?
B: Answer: 1.03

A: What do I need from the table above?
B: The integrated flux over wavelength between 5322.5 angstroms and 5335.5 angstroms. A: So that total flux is 111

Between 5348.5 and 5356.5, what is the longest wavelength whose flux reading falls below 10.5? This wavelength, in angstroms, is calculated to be 5353.0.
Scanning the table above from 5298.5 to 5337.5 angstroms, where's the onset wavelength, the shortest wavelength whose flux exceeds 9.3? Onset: 5301.0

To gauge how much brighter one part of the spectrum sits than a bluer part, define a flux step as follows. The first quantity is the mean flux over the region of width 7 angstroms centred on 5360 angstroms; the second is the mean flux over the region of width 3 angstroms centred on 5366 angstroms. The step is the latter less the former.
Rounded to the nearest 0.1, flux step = -1.4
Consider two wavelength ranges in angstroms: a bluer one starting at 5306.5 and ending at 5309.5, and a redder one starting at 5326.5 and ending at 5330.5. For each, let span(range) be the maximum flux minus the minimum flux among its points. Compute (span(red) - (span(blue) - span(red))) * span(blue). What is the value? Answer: 4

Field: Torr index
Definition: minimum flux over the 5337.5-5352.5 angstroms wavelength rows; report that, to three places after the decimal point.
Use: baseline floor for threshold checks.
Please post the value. 6.456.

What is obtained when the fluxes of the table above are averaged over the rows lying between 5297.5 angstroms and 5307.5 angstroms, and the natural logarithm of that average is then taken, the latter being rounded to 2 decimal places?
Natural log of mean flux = 2.20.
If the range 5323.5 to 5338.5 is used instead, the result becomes 2.18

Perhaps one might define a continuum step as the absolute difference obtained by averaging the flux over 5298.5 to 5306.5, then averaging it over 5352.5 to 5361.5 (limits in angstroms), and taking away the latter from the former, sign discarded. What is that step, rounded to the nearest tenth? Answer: 1.6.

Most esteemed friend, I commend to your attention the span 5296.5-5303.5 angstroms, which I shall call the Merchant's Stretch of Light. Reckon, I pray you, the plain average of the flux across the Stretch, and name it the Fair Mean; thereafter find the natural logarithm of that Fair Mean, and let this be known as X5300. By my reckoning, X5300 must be 2.06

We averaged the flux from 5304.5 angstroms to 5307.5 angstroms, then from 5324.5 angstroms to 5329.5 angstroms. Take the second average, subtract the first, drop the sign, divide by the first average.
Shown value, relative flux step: 0.28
